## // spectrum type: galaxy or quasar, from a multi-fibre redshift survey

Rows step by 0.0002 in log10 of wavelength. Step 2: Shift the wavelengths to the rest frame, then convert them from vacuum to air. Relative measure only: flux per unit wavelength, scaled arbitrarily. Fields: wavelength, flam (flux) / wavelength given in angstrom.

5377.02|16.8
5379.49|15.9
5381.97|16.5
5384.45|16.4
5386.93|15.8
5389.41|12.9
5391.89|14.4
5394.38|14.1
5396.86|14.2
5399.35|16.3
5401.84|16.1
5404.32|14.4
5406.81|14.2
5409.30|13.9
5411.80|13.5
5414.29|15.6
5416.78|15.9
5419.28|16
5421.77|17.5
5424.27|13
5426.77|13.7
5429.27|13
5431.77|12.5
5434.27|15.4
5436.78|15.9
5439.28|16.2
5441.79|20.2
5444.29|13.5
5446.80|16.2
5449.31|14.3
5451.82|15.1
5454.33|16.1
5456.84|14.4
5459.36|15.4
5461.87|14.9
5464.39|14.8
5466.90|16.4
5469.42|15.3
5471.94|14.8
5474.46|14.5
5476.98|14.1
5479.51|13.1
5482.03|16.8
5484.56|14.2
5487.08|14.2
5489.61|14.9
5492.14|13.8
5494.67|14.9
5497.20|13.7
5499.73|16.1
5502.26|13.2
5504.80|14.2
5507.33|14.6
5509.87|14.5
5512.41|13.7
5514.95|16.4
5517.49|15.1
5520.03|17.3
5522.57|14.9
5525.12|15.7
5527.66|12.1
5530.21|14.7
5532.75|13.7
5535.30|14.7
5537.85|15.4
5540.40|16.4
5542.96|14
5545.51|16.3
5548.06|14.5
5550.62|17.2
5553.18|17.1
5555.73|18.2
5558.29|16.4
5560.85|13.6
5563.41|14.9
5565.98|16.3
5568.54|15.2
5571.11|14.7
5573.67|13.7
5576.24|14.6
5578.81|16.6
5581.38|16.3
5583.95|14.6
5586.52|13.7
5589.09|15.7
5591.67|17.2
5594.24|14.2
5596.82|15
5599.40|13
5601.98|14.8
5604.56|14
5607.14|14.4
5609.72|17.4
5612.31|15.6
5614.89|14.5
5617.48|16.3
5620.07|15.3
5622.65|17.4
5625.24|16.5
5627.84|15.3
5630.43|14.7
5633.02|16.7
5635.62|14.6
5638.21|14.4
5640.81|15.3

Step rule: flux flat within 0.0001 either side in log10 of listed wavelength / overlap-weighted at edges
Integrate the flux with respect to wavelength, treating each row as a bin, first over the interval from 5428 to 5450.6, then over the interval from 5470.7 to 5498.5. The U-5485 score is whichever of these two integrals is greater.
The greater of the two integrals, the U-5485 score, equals 402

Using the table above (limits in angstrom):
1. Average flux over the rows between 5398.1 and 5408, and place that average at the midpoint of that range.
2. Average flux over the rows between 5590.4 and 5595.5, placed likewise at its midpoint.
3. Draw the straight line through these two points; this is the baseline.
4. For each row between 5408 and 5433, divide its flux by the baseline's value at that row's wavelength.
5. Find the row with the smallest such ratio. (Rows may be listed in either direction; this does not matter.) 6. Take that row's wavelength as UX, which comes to 5431.77 angstrom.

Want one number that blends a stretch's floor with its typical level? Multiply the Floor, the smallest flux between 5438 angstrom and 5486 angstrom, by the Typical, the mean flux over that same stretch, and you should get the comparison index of 200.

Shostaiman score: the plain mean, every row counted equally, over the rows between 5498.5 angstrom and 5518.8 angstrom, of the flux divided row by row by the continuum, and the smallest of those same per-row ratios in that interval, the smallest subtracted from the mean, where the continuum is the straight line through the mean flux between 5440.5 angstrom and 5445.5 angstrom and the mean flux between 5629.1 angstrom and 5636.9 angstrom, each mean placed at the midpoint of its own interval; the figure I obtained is 0.10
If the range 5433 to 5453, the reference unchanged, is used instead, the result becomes 0.14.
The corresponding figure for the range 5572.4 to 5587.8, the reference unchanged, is 0.08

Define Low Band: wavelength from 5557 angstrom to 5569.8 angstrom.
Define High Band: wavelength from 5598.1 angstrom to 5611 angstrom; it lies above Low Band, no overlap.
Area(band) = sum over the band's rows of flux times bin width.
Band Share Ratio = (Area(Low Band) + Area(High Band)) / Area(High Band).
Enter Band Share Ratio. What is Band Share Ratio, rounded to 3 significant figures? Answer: 2.03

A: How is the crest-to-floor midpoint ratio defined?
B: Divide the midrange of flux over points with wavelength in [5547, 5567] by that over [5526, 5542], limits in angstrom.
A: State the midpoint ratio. 1.12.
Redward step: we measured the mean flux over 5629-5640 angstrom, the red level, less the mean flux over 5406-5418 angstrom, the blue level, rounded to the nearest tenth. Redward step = 0.5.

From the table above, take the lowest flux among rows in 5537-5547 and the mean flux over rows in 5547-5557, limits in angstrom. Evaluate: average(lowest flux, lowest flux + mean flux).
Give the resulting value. 22.4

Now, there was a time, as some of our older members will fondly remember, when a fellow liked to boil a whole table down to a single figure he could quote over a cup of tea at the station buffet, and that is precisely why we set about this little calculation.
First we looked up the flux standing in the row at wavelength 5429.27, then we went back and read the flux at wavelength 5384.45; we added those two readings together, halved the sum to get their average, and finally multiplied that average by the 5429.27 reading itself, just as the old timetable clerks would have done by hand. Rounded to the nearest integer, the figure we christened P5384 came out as 191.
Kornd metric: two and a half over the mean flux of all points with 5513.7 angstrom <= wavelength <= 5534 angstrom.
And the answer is 0.1668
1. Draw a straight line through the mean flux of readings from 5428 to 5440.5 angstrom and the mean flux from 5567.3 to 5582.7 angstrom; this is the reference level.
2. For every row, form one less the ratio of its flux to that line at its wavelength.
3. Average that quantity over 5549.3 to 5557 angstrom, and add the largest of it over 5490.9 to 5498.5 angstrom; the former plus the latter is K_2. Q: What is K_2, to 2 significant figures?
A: -0.081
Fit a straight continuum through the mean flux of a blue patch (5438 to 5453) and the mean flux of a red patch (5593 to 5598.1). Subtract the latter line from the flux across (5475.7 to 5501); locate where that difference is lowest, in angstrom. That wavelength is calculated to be 5479.51 angstrom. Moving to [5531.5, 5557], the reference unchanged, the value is 5532.75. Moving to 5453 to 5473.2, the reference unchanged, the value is 5456.84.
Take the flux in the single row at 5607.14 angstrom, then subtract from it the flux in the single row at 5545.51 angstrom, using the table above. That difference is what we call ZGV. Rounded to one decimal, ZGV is -1.9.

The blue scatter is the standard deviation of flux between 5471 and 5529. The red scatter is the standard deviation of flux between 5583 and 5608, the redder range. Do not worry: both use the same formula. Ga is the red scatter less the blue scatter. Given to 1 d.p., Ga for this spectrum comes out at -0.1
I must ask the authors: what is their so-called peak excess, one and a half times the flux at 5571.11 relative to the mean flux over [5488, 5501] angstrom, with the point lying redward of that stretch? 1.50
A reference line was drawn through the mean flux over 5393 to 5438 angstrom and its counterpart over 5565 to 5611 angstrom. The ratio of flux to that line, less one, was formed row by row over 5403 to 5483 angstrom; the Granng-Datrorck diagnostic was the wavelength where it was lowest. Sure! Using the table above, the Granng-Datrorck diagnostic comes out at 5431.77 angstrom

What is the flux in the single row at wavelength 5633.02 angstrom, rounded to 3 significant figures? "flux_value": 16.7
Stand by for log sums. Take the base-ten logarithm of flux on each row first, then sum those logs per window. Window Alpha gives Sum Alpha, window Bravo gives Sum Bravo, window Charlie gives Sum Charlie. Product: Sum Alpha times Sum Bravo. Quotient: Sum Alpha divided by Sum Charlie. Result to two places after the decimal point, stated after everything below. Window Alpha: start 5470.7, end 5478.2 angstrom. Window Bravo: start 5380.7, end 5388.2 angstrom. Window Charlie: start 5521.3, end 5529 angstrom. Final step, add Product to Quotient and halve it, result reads 6.82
